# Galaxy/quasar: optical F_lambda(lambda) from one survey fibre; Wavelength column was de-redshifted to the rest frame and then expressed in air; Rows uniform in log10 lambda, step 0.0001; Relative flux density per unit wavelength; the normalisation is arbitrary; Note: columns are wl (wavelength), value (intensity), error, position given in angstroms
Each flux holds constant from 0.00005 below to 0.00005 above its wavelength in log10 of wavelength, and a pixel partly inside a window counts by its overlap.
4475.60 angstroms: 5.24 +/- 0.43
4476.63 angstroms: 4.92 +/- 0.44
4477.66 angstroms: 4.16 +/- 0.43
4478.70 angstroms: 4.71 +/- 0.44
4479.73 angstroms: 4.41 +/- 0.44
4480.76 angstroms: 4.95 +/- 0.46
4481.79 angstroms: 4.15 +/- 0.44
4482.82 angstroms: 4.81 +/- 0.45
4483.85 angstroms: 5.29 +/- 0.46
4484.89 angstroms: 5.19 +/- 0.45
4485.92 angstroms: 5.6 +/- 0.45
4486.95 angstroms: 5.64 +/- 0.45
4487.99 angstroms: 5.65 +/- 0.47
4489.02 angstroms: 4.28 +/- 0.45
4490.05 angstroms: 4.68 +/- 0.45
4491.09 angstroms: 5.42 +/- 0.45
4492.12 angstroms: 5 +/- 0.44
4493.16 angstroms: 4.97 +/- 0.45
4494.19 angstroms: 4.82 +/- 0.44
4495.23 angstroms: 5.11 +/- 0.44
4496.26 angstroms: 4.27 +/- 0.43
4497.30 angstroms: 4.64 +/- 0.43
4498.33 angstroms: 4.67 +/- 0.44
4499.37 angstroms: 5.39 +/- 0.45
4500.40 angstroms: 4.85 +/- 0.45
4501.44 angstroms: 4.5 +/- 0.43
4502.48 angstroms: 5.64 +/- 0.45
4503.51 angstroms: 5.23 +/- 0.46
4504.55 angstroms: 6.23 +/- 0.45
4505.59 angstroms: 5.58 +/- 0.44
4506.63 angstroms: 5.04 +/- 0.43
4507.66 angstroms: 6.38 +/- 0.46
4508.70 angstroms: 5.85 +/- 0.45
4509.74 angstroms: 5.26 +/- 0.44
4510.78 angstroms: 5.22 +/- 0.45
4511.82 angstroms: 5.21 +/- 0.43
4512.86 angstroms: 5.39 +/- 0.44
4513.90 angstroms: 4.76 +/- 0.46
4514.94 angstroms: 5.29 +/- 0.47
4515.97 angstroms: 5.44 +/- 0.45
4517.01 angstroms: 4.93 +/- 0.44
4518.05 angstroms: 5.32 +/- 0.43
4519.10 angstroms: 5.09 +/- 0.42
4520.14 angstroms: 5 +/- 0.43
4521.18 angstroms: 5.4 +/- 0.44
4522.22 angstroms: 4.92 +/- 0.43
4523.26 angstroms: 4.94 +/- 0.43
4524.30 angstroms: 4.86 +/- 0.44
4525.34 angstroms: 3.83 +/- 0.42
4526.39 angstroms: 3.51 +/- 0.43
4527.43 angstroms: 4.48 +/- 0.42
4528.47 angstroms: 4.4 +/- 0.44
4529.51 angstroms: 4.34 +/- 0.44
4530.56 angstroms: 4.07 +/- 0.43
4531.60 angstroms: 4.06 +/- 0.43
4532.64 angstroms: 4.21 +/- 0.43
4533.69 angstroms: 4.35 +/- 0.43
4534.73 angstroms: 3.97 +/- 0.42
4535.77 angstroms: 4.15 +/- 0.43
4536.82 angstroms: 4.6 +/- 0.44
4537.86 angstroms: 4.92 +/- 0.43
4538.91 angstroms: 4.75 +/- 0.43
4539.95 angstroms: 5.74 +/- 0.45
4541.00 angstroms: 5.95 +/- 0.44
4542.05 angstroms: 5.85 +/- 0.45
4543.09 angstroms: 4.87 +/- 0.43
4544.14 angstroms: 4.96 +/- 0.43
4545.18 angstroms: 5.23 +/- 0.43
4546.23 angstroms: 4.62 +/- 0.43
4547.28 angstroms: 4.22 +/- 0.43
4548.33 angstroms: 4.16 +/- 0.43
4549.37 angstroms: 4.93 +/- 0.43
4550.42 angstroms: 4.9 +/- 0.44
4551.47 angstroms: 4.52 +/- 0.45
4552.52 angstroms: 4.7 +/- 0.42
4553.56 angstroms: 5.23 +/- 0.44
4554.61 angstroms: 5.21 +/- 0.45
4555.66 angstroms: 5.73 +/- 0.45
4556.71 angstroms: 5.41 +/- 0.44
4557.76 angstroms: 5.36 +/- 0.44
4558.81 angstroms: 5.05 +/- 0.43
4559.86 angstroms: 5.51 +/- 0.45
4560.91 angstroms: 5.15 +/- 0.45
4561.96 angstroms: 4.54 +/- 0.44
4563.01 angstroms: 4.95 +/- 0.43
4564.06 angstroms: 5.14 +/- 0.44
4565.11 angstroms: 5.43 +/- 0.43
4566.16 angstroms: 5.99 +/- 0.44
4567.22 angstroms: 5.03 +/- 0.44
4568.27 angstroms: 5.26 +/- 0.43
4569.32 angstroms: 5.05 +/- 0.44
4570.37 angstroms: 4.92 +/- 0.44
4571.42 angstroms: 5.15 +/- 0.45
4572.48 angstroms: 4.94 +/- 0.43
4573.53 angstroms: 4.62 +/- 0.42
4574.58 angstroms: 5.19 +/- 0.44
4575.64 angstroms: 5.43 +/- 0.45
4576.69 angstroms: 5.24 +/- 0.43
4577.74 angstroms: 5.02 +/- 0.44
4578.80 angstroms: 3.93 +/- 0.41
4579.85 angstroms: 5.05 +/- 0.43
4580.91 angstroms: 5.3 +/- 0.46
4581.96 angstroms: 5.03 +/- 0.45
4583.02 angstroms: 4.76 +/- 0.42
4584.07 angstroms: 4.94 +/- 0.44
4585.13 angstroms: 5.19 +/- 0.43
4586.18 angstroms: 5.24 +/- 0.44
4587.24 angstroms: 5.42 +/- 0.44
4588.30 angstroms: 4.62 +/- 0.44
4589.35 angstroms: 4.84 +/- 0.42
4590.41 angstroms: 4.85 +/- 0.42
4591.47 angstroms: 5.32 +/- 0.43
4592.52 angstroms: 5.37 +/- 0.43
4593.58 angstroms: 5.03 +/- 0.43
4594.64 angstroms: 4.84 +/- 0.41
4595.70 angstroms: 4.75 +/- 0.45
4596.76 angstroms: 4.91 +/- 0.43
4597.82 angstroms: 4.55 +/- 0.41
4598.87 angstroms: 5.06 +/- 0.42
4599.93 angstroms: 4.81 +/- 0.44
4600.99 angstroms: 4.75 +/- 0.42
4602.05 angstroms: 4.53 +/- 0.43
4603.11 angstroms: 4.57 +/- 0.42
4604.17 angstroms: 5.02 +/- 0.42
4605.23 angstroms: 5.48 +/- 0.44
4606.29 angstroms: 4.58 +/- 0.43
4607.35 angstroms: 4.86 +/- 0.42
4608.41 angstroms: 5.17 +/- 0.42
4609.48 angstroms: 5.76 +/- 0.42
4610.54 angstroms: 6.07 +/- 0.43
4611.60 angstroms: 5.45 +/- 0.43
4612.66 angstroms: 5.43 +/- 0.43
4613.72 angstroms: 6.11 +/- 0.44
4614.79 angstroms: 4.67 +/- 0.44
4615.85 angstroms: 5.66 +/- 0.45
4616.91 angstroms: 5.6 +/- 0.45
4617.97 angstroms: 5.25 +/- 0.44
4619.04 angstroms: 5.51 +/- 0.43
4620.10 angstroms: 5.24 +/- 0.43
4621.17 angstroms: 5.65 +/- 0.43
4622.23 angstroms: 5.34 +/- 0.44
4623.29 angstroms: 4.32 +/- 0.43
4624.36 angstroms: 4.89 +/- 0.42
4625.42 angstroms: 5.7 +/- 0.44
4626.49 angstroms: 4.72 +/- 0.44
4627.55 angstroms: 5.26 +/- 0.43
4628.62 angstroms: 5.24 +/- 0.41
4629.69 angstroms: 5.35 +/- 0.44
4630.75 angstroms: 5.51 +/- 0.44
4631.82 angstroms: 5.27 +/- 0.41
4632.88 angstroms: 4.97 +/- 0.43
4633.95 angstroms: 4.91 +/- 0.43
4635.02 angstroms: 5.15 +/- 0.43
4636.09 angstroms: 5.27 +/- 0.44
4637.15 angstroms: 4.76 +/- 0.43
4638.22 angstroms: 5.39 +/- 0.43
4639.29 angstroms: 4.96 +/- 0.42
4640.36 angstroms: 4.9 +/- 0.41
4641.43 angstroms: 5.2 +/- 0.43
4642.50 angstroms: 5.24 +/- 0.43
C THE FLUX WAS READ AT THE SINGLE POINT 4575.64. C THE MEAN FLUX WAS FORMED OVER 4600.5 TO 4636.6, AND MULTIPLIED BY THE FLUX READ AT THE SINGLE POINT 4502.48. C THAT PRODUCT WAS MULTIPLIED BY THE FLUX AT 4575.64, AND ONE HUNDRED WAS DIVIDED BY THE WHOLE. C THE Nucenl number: 0.626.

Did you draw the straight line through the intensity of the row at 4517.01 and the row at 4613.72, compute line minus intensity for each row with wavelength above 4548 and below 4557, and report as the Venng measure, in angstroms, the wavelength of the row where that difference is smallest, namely 4555.66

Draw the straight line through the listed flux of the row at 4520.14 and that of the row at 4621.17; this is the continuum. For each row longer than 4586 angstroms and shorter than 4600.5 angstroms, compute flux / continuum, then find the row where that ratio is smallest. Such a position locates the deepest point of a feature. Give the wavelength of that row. 4597.82 angstroms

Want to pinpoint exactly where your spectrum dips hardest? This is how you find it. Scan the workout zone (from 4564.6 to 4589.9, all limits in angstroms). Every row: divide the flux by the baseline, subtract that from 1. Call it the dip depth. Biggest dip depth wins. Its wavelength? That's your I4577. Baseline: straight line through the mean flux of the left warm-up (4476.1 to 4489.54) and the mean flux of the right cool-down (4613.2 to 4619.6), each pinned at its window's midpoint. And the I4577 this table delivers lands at 4578.80 angstroms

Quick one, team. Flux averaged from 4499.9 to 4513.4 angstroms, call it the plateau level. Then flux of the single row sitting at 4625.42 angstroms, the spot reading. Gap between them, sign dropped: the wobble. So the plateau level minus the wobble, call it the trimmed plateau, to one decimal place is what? 5.1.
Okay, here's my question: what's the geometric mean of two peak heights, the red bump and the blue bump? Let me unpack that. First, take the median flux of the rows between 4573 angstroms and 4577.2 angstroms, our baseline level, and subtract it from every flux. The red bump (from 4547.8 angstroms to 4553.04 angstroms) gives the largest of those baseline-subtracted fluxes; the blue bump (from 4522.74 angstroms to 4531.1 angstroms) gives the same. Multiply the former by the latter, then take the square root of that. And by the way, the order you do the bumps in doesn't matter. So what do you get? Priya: 0.28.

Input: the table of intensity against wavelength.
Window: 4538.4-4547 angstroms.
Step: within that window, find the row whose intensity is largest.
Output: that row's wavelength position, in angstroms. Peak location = 4541.00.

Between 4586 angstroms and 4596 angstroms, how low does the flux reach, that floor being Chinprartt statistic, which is 4.62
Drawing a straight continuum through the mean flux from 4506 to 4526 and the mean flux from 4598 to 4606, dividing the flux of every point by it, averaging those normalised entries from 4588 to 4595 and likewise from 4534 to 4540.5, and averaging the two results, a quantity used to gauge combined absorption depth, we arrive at 0.97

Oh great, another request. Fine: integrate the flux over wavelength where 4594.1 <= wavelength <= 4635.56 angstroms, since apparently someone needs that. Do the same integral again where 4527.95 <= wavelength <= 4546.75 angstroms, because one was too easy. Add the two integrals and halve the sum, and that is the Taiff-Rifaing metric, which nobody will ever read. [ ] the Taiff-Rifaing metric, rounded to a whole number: 151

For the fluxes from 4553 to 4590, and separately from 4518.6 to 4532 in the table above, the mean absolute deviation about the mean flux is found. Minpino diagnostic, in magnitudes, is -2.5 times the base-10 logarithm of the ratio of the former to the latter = 0.6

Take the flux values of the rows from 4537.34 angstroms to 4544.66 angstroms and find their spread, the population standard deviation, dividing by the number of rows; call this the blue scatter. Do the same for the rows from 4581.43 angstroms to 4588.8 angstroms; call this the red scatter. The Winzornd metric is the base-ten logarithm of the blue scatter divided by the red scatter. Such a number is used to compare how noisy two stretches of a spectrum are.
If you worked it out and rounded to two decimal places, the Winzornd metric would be 0.27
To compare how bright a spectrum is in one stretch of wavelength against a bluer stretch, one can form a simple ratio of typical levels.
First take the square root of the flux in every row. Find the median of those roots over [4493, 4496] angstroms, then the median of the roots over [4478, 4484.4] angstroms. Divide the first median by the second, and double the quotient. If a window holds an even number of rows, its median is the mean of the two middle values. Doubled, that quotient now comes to 2.04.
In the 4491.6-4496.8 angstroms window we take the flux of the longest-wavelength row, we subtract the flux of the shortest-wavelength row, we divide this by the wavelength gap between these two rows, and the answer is -0.18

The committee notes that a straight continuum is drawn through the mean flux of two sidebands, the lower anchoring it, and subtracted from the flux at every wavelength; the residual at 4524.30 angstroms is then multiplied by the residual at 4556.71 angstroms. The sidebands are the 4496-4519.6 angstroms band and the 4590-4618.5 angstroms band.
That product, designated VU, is -0.08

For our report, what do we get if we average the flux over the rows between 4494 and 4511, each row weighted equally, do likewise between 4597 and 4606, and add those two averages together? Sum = 10.1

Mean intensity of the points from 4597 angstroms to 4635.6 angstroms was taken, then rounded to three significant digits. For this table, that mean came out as 5.18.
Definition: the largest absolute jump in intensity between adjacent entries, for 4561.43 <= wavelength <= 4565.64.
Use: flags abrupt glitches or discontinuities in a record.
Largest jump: 0.41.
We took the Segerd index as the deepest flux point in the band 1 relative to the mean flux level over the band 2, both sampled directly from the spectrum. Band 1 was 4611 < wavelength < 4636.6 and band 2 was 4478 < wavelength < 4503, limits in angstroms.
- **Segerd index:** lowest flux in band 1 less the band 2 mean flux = -0.62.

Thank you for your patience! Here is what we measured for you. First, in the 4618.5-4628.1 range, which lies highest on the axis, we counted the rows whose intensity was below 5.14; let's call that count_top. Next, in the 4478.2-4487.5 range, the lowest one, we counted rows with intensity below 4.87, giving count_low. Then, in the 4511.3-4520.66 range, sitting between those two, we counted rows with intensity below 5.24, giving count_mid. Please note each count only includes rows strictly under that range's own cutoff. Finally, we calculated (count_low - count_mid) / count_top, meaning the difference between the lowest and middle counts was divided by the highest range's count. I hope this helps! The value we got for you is -0.33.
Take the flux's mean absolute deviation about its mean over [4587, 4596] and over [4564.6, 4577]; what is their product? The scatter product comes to 0.06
